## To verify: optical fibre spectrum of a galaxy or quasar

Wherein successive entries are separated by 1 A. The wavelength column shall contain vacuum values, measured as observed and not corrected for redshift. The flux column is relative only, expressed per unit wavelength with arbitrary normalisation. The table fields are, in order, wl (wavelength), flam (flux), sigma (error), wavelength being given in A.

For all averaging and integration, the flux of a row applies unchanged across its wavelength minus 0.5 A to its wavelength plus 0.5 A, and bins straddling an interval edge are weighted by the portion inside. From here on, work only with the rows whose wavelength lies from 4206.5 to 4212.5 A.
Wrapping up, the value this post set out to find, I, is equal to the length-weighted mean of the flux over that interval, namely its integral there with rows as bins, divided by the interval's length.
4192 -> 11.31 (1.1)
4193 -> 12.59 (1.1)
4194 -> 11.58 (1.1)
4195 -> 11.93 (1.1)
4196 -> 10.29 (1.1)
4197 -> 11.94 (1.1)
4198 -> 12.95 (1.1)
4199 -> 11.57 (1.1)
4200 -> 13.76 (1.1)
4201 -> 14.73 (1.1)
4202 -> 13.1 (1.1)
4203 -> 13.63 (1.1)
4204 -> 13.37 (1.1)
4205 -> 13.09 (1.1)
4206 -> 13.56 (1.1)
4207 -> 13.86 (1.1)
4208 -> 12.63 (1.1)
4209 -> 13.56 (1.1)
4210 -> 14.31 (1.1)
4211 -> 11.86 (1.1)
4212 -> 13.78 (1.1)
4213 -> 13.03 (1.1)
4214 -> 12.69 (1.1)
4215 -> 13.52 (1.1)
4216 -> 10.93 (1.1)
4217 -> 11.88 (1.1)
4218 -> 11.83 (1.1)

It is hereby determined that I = 13.3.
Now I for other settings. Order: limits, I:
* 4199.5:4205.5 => 13.6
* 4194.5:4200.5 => 12.1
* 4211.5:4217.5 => 12.6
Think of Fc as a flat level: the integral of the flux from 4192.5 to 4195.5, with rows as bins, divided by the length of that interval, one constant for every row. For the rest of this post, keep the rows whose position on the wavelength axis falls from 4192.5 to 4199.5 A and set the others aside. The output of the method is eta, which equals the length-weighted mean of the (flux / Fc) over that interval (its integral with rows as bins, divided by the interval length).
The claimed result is 0.98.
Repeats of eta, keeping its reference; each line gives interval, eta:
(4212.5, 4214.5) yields 1.07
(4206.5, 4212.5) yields 1.11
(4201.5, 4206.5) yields 1.11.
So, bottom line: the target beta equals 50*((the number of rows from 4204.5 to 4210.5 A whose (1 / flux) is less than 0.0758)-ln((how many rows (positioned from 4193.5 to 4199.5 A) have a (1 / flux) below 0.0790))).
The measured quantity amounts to 200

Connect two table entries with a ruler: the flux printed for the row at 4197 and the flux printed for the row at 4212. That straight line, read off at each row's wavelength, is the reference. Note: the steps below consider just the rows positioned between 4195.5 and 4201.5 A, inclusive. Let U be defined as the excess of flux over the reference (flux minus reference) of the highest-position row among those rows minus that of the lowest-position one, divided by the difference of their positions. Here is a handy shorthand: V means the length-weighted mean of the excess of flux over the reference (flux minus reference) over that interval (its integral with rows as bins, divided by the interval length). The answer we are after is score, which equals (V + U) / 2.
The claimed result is 0.6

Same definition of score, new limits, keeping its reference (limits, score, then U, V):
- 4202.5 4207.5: 0.3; -0.1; 0.58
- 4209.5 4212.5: -0.4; -0.4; -0.34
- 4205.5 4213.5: -0.2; -0.2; -0.15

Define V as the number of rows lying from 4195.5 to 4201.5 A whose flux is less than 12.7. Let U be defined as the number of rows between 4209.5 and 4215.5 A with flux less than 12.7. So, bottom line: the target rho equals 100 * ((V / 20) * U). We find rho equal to 30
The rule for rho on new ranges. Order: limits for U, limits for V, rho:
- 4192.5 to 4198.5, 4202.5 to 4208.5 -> 25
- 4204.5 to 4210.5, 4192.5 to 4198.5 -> 25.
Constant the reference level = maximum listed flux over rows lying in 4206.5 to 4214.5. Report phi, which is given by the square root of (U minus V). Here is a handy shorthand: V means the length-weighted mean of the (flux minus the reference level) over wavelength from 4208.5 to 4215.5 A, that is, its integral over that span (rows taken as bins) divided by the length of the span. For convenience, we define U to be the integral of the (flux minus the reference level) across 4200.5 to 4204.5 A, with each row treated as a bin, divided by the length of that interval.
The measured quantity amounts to 0.7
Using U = -0.60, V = -1.1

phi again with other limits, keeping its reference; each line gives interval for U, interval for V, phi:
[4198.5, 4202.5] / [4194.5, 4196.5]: 1.5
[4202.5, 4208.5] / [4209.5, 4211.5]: 0.5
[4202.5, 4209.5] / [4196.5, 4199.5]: 1.1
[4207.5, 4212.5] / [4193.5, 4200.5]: 1.1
